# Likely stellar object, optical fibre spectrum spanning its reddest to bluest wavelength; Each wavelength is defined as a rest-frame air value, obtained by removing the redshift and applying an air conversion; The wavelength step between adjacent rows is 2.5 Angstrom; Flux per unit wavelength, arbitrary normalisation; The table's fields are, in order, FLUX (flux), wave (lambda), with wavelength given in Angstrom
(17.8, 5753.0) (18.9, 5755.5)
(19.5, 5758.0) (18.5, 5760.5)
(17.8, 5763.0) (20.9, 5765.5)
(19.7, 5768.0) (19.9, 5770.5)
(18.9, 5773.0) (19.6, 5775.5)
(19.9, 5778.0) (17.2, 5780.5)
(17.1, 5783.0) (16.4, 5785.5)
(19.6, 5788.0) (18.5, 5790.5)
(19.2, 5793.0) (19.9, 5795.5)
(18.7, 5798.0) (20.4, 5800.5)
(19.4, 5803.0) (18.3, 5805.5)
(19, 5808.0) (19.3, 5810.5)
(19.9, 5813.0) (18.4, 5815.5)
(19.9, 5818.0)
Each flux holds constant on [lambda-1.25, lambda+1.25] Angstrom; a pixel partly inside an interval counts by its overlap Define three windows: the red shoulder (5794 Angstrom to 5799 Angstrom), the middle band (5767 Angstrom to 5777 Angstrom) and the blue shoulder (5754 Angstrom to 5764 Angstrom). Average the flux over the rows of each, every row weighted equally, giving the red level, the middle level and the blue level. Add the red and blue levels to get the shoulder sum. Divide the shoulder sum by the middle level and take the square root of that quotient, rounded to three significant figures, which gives 1.39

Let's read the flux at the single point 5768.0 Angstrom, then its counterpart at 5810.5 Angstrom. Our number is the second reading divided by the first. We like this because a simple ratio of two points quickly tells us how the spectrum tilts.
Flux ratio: 0.98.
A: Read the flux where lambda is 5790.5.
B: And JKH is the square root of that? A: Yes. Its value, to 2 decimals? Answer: 4.30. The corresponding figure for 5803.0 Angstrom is 4.40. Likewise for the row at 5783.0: 4.14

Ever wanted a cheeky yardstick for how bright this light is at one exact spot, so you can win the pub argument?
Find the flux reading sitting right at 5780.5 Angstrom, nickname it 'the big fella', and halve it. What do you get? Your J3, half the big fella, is 8.6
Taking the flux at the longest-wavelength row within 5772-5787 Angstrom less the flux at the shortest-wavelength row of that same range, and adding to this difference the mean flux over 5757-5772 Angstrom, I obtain 16.9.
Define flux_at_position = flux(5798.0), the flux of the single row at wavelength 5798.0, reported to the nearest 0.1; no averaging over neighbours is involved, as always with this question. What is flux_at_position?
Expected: 18.7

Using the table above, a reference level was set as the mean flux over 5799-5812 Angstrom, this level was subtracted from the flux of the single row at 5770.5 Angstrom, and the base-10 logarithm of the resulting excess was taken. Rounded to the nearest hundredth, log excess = -0.21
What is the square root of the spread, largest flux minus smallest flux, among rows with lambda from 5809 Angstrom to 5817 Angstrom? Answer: 1.22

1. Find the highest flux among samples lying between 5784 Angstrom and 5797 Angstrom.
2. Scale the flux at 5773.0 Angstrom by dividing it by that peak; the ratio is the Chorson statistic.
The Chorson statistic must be 0.95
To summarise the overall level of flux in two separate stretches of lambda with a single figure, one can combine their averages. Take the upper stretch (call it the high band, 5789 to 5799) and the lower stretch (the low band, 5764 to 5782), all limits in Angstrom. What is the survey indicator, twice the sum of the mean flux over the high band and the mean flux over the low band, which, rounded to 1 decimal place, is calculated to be 77.0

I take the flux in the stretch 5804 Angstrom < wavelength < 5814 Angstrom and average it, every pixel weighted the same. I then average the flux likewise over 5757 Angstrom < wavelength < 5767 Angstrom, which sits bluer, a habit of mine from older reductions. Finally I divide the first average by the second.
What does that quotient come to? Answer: 1.00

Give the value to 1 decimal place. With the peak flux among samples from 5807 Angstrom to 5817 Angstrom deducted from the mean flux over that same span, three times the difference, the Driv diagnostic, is -2.2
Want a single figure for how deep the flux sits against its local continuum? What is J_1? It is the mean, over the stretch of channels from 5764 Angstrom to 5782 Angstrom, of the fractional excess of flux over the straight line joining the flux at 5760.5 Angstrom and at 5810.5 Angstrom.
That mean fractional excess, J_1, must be 0.04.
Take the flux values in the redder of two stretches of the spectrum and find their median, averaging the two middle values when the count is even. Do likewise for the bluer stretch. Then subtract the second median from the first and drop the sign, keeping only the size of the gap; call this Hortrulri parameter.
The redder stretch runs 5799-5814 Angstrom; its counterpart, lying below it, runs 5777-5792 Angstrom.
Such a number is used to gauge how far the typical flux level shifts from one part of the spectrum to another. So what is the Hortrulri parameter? 1.5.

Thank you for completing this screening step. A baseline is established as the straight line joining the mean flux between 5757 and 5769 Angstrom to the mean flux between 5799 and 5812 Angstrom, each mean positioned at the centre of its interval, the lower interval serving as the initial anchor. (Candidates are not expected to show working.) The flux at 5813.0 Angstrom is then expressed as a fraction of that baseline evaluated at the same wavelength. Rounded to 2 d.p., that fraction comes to 1.03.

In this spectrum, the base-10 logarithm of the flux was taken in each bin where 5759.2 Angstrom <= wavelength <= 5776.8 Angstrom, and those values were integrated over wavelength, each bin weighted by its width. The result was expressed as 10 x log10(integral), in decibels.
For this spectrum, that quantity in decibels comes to 14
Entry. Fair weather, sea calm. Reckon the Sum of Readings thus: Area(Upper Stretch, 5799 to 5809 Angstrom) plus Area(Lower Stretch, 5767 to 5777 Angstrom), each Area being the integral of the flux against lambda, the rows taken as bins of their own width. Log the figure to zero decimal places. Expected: 388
